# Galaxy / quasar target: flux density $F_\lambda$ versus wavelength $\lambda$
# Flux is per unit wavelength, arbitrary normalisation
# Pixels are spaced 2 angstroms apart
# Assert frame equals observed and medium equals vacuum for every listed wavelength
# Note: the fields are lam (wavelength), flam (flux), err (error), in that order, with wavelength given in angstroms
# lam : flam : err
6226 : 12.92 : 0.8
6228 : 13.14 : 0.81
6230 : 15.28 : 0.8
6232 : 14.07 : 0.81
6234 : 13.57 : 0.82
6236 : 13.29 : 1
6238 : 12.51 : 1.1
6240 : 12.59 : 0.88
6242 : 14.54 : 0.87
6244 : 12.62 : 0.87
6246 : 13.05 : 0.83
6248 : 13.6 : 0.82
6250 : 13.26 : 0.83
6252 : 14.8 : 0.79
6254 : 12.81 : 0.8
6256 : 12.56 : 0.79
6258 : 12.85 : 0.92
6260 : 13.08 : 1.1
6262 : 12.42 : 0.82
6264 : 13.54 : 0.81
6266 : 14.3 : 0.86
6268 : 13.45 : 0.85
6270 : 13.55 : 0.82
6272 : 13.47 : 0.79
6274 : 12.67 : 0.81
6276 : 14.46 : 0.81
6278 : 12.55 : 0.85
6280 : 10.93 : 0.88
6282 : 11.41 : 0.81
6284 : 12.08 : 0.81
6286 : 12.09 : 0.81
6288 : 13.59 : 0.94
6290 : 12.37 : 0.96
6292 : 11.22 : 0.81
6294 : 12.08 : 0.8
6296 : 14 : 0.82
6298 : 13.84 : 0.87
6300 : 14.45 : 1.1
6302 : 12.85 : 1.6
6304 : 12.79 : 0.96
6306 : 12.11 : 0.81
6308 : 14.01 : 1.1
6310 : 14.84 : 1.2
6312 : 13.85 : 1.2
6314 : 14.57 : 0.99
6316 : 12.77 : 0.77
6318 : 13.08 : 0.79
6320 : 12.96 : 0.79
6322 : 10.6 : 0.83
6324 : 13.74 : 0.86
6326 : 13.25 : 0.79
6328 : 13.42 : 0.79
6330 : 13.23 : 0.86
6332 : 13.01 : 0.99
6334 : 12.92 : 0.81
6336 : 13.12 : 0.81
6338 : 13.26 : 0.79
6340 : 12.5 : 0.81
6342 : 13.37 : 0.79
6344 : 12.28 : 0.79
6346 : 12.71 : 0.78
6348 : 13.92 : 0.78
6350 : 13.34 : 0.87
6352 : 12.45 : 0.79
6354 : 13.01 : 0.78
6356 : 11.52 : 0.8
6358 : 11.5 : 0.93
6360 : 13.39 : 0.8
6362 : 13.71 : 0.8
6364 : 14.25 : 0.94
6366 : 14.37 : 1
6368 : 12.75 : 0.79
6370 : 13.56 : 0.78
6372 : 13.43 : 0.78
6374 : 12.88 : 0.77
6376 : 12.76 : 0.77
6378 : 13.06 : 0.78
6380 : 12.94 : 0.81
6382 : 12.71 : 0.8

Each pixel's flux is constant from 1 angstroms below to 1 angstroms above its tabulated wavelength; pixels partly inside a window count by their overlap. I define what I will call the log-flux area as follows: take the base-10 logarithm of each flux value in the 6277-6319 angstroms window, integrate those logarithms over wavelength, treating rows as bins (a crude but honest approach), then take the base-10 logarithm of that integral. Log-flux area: 1.67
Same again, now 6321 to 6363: 1.67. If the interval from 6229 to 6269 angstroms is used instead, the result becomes 1.65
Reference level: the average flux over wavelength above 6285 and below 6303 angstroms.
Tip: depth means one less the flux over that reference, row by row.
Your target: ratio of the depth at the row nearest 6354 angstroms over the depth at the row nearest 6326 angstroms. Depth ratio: 0.2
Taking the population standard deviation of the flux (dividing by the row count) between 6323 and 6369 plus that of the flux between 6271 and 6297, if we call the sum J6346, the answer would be 1.8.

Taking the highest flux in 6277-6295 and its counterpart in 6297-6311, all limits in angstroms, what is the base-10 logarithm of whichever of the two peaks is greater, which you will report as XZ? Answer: 1.171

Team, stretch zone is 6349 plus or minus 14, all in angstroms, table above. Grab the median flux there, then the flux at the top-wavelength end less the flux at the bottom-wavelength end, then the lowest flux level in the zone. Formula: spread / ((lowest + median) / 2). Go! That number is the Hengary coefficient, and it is 0.05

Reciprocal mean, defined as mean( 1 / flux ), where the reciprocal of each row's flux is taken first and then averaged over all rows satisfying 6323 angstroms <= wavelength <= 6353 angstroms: 0.0764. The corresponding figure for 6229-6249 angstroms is 0.0743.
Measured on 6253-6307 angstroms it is 0.0781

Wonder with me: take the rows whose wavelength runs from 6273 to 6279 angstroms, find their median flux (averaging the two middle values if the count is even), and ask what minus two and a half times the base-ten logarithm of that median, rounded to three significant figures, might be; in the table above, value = -2.76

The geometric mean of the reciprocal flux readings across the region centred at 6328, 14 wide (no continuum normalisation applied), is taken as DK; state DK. 0.0779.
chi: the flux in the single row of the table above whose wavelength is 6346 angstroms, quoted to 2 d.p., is 12.71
